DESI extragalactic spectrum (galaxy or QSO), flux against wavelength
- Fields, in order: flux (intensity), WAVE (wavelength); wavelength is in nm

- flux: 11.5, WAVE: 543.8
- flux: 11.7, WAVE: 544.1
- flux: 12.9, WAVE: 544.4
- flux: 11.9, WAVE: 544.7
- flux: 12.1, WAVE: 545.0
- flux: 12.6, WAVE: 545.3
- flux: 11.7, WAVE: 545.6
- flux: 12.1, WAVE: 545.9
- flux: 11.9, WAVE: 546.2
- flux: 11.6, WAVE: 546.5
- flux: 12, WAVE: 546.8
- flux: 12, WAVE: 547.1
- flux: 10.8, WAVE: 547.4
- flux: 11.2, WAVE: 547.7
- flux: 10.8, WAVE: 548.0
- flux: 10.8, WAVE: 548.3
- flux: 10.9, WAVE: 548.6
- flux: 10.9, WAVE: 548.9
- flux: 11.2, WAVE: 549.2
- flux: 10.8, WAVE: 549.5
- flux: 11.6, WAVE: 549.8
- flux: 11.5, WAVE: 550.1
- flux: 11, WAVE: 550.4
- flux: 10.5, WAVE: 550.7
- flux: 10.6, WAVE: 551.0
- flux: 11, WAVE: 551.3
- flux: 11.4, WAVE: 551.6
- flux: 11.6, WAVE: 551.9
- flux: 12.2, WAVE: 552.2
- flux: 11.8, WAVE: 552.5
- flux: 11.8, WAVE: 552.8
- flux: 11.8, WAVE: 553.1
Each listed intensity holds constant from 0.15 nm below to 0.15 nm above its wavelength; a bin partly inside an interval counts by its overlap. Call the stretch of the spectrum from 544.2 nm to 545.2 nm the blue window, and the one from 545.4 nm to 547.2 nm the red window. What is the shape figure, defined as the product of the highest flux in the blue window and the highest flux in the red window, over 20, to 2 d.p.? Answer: 7.80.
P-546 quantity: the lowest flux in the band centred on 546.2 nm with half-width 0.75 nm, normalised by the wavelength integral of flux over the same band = 0.652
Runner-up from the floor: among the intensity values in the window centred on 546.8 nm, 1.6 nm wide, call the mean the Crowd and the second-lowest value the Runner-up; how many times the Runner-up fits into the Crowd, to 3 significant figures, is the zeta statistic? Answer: 1.01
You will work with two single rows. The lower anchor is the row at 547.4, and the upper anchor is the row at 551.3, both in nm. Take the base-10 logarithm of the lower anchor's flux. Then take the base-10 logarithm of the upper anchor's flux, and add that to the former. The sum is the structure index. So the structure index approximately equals 2.07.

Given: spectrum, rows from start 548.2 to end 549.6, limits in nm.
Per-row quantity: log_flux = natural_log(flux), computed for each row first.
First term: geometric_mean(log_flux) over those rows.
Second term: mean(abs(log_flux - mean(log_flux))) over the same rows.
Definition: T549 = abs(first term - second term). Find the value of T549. 2.38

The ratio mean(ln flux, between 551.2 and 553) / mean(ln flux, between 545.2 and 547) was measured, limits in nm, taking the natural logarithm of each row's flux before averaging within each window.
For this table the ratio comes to 0.99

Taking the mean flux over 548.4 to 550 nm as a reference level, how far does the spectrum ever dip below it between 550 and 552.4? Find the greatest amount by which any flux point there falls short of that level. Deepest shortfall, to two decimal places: 0.58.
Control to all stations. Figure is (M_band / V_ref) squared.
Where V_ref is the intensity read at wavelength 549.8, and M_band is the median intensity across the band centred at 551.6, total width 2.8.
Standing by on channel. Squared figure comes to 0.97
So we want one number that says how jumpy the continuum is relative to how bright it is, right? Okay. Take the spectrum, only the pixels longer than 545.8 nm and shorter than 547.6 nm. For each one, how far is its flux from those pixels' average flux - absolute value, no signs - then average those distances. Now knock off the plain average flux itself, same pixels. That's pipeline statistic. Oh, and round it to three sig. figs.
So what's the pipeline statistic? -11.4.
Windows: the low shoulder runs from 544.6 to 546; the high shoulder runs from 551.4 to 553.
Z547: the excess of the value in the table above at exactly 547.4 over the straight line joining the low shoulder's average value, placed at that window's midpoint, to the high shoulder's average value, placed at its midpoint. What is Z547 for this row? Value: -1.18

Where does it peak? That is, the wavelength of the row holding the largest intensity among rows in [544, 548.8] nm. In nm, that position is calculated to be 544.4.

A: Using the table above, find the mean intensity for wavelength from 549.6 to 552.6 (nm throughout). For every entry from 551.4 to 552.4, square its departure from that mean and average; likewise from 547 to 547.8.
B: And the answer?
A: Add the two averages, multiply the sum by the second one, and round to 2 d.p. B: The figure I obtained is 0.13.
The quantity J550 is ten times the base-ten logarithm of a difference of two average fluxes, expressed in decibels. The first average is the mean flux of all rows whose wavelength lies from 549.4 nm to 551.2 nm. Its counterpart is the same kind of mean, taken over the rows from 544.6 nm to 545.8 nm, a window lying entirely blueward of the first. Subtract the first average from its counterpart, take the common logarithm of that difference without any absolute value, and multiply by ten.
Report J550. 0.3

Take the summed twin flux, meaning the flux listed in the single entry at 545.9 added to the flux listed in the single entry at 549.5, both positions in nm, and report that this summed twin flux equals 22.9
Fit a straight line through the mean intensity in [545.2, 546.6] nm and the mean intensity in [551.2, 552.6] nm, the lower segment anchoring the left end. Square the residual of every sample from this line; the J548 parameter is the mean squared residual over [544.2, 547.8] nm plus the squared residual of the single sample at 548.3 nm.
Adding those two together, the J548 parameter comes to 1.30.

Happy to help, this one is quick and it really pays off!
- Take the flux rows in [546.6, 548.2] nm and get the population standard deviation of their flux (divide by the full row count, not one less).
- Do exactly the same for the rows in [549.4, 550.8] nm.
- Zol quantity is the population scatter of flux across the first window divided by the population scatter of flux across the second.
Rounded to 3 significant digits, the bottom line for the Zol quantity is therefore 1.30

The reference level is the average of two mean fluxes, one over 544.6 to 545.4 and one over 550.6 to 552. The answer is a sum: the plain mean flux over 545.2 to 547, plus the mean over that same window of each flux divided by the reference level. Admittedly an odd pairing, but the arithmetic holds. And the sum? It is 13.0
